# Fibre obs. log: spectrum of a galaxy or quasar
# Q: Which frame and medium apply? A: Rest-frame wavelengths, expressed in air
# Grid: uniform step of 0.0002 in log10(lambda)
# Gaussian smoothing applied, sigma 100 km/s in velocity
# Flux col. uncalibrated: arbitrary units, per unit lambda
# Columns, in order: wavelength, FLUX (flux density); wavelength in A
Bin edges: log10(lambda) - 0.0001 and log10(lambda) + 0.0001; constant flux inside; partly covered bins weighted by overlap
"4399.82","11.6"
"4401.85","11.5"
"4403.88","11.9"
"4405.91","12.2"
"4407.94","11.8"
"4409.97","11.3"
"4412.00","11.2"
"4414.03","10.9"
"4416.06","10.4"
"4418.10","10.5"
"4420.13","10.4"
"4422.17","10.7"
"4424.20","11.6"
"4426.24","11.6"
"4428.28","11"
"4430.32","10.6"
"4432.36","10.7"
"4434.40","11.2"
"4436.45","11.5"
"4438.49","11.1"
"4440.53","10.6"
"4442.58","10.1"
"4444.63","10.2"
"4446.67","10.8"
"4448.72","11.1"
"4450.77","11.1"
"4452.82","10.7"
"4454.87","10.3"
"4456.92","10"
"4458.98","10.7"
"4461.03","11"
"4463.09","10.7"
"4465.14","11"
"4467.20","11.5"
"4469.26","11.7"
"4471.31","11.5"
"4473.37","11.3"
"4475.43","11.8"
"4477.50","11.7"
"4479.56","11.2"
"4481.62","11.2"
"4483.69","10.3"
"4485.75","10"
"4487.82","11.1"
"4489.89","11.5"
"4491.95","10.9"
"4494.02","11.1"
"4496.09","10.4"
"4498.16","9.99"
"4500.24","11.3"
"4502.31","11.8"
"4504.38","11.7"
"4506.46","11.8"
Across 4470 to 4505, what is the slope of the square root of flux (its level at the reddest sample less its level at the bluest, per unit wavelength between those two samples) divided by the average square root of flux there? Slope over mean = 0.0003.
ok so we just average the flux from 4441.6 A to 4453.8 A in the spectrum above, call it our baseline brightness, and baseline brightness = 10.67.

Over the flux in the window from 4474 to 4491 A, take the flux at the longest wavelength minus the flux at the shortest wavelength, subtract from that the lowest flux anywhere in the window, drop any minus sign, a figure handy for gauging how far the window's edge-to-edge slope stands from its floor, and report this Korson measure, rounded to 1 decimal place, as 10.3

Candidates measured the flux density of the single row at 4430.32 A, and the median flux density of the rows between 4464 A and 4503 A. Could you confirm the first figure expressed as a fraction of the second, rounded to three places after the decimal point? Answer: 0.946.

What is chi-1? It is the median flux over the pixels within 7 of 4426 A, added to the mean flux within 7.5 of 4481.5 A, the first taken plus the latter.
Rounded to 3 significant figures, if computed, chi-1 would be 21.7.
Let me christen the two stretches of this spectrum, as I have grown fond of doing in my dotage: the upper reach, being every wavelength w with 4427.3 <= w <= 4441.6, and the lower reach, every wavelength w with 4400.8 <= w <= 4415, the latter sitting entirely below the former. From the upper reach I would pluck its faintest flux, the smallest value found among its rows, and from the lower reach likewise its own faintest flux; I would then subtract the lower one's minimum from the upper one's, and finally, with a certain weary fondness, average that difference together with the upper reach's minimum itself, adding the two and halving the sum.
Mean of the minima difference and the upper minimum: 5.15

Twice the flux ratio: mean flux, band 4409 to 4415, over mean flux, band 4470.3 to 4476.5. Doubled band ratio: 1.93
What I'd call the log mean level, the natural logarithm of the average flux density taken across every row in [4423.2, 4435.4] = 2.408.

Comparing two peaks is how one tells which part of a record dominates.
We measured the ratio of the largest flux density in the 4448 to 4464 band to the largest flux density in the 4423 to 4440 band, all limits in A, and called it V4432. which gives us 0.96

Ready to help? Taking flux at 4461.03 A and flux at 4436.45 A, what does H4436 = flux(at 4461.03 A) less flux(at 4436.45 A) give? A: -0.5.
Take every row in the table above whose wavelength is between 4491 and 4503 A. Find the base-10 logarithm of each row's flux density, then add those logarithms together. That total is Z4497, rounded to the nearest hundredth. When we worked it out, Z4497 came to 6.22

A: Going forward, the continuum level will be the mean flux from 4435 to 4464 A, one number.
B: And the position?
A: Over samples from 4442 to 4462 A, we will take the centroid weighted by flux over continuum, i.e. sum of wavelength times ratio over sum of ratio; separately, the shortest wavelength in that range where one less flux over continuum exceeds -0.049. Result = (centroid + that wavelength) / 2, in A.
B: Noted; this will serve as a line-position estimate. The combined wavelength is 4447.2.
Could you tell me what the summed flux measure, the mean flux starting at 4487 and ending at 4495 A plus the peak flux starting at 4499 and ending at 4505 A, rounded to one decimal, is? 23.0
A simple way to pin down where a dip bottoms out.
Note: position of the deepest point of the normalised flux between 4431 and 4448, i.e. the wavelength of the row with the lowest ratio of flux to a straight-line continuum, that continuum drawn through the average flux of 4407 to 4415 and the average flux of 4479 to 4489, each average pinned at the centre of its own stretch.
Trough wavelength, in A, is 4442.58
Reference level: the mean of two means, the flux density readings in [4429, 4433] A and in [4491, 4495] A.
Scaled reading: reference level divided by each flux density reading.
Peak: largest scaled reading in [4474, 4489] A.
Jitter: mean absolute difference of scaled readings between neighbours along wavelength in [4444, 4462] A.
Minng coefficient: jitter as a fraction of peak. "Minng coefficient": 0.034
